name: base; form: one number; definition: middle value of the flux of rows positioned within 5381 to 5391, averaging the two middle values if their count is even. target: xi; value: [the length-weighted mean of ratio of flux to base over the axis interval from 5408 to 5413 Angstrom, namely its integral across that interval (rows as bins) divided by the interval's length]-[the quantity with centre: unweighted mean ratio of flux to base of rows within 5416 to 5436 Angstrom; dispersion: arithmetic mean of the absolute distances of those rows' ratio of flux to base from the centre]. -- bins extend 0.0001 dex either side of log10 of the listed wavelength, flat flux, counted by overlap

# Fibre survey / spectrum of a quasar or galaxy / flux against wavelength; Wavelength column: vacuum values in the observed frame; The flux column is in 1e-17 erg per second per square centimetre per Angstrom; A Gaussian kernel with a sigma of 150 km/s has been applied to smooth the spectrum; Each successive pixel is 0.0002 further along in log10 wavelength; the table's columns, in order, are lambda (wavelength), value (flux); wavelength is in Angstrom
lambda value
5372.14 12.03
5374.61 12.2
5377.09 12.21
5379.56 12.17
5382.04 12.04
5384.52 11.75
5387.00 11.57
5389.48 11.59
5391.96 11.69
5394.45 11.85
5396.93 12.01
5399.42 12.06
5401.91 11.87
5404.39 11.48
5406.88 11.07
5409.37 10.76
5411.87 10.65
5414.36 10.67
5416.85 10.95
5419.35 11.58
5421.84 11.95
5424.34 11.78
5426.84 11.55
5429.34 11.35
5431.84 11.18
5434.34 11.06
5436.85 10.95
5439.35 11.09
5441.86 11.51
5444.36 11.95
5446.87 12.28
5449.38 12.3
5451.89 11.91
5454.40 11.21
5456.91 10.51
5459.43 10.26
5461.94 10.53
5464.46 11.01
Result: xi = 0.89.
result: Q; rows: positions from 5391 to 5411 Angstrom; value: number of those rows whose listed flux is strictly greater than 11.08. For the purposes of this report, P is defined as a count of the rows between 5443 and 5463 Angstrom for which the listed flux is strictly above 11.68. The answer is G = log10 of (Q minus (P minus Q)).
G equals 0.90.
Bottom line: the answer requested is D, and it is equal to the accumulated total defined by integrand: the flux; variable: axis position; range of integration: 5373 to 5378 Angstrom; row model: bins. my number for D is 61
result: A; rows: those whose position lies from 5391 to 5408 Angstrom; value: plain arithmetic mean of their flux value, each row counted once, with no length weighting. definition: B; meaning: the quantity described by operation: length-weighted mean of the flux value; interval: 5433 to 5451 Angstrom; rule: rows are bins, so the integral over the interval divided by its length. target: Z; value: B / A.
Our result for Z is 0.99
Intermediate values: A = 11.7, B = 11.6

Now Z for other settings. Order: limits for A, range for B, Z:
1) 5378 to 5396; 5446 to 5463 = 0.95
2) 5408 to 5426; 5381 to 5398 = 1.05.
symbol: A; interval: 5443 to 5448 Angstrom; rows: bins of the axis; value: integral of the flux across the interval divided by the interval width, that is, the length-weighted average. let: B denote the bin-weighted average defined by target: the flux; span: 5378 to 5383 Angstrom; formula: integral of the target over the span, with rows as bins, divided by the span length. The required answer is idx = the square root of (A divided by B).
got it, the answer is 1.00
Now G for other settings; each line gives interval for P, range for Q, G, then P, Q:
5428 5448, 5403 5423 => 0.60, 2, 3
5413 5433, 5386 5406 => 1.15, 2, 8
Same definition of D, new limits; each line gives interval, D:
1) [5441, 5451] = 120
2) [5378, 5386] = 96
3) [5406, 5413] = 76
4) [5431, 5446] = 170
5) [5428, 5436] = 89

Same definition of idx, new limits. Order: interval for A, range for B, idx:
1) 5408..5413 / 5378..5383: 0.94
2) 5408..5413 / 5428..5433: 0.97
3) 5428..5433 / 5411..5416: 1.03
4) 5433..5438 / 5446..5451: 0.95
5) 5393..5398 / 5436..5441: 1.04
